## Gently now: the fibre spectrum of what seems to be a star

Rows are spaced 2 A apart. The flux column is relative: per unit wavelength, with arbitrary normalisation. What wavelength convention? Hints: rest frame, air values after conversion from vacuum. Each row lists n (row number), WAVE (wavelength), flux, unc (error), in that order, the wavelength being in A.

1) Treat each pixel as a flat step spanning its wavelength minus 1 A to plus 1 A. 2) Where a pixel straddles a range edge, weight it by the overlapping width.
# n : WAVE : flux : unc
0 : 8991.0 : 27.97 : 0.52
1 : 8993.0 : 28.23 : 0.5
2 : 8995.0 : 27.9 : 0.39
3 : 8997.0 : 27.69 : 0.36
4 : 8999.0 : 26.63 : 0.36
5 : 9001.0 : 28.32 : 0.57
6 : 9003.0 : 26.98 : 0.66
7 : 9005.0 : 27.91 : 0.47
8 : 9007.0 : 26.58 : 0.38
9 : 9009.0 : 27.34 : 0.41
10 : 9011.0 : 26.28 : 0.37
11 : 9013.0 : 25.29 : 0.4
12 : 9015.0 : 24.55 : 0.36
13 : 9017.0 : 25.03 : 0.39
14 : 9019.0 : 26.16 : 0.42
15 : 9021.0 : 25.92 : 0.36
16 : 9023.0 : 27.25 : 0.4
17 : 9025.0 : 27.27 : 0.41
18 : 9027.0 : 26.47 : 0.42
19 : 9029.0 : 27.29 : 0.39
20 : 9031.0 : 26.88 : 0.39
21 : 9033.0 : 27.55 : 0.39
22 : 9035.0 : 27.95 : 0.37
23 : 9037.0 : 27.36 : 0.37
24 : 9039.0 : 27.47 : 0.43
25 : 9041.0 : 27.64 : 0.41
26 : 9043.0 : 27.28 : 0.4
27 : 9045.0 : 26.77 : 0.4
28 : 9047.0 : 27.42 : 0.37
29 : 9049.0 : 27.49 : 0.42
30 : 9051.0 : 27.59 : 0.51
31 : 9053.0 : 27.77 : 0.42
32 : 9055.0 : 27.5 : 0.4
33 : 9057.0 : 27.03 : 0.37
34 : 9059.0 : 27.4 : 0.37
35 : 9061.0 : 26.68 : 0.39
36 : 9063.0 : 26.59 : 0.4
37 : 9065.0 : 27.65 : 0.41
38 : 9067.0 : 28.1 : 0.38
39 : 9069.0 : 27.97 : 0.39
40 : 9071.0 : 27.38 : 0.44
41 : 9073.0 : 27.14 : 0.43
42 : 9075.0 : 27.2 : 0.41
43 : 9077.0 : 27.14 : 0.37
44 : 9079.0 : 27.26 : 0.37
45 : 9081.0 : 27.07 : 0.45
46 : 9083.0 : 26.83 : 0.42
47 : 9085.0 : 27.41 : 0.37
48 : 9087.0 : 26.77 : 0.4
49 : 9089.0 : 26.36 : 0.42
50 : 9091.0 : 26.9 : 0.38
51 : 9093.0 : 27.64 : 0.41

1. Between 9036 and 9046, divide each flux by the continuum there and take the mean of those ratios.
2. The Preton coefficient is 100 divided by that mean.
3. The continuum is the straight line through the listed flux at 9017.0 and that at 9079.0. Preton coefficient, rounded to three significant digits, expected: 94.8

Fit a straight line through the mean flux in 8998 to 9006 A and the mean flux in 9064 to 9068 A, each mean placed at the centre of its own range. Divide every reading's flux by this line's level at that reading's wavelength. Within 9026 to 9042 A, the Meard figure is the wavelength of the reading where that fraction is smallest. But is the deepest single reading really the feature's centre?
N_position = 9027.0 A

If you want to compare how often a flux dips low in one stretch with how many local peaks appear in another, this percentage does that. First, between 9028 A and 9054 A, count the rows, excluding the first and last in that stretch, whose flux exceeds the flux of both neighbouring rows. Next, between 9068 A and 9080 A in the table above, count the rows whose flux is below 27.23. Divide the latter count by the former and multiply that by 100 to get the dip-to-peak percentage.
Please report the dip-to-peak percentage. 150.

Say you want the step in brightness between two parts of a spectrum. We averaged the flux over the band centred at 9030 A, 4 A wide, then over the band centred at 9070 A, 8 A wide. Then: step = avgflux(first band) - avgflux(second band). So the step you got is -0.56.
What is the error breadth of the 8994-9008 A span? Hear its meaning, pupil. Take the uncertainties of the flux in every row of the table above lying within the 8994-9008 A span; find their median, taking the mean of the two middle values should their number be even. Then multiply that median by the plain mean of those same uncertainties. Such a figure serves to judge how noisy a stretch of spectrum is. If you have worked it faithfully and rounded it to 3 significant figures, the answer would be 0.178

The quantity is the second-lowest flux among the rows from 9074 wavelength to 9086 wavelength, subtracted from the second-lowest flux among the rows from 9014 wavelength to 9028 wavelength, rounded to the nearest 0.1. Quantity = -2.0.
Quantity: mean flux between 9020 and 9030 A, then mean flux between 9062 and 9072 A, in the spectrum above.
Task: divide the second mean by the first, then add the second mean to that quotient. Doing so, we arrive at 28.56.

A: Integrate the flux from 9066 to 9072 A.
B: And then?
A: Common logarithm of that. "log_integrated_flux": 2.22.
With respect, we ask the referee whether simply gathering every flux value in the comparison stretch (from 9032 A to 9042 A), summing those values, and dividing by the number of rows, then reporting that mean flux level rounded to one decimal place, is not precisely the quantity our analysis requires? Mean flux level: 27.6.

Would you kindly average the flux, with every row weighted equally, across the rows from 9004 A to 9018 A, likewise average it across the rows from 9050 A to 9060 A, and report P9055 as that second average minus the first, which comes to 1.3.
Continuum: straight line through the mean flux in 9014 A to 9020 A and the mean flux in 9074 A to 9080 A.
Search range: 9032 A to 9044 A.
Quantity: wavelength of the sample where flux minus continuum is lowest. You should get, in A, 9043.0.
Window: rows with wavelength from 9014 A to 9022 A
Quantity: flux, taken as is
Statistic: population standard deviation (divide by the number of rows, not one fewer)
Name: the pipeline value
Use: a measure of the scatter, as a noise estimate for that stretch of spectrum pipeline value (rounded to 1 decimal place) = 0.7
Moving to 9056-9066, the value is 0.4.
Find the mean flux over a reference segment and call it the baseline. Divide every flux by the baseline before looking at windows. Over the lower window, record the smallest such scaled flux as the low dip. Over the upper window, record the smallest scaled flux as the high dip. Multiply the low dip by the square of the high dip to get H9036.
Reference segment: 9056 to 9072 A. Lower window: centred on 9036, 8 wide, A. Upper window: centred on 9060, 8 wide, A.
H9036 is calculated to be 0.946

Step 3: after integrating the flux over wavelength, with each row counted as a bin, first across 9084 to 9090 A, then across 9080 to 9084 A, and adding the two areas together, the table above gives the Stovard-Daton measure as 269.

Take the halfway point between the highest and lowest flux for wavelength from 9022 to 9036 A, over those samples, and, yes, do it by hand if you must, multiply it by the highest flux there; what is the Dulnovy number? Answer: 761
